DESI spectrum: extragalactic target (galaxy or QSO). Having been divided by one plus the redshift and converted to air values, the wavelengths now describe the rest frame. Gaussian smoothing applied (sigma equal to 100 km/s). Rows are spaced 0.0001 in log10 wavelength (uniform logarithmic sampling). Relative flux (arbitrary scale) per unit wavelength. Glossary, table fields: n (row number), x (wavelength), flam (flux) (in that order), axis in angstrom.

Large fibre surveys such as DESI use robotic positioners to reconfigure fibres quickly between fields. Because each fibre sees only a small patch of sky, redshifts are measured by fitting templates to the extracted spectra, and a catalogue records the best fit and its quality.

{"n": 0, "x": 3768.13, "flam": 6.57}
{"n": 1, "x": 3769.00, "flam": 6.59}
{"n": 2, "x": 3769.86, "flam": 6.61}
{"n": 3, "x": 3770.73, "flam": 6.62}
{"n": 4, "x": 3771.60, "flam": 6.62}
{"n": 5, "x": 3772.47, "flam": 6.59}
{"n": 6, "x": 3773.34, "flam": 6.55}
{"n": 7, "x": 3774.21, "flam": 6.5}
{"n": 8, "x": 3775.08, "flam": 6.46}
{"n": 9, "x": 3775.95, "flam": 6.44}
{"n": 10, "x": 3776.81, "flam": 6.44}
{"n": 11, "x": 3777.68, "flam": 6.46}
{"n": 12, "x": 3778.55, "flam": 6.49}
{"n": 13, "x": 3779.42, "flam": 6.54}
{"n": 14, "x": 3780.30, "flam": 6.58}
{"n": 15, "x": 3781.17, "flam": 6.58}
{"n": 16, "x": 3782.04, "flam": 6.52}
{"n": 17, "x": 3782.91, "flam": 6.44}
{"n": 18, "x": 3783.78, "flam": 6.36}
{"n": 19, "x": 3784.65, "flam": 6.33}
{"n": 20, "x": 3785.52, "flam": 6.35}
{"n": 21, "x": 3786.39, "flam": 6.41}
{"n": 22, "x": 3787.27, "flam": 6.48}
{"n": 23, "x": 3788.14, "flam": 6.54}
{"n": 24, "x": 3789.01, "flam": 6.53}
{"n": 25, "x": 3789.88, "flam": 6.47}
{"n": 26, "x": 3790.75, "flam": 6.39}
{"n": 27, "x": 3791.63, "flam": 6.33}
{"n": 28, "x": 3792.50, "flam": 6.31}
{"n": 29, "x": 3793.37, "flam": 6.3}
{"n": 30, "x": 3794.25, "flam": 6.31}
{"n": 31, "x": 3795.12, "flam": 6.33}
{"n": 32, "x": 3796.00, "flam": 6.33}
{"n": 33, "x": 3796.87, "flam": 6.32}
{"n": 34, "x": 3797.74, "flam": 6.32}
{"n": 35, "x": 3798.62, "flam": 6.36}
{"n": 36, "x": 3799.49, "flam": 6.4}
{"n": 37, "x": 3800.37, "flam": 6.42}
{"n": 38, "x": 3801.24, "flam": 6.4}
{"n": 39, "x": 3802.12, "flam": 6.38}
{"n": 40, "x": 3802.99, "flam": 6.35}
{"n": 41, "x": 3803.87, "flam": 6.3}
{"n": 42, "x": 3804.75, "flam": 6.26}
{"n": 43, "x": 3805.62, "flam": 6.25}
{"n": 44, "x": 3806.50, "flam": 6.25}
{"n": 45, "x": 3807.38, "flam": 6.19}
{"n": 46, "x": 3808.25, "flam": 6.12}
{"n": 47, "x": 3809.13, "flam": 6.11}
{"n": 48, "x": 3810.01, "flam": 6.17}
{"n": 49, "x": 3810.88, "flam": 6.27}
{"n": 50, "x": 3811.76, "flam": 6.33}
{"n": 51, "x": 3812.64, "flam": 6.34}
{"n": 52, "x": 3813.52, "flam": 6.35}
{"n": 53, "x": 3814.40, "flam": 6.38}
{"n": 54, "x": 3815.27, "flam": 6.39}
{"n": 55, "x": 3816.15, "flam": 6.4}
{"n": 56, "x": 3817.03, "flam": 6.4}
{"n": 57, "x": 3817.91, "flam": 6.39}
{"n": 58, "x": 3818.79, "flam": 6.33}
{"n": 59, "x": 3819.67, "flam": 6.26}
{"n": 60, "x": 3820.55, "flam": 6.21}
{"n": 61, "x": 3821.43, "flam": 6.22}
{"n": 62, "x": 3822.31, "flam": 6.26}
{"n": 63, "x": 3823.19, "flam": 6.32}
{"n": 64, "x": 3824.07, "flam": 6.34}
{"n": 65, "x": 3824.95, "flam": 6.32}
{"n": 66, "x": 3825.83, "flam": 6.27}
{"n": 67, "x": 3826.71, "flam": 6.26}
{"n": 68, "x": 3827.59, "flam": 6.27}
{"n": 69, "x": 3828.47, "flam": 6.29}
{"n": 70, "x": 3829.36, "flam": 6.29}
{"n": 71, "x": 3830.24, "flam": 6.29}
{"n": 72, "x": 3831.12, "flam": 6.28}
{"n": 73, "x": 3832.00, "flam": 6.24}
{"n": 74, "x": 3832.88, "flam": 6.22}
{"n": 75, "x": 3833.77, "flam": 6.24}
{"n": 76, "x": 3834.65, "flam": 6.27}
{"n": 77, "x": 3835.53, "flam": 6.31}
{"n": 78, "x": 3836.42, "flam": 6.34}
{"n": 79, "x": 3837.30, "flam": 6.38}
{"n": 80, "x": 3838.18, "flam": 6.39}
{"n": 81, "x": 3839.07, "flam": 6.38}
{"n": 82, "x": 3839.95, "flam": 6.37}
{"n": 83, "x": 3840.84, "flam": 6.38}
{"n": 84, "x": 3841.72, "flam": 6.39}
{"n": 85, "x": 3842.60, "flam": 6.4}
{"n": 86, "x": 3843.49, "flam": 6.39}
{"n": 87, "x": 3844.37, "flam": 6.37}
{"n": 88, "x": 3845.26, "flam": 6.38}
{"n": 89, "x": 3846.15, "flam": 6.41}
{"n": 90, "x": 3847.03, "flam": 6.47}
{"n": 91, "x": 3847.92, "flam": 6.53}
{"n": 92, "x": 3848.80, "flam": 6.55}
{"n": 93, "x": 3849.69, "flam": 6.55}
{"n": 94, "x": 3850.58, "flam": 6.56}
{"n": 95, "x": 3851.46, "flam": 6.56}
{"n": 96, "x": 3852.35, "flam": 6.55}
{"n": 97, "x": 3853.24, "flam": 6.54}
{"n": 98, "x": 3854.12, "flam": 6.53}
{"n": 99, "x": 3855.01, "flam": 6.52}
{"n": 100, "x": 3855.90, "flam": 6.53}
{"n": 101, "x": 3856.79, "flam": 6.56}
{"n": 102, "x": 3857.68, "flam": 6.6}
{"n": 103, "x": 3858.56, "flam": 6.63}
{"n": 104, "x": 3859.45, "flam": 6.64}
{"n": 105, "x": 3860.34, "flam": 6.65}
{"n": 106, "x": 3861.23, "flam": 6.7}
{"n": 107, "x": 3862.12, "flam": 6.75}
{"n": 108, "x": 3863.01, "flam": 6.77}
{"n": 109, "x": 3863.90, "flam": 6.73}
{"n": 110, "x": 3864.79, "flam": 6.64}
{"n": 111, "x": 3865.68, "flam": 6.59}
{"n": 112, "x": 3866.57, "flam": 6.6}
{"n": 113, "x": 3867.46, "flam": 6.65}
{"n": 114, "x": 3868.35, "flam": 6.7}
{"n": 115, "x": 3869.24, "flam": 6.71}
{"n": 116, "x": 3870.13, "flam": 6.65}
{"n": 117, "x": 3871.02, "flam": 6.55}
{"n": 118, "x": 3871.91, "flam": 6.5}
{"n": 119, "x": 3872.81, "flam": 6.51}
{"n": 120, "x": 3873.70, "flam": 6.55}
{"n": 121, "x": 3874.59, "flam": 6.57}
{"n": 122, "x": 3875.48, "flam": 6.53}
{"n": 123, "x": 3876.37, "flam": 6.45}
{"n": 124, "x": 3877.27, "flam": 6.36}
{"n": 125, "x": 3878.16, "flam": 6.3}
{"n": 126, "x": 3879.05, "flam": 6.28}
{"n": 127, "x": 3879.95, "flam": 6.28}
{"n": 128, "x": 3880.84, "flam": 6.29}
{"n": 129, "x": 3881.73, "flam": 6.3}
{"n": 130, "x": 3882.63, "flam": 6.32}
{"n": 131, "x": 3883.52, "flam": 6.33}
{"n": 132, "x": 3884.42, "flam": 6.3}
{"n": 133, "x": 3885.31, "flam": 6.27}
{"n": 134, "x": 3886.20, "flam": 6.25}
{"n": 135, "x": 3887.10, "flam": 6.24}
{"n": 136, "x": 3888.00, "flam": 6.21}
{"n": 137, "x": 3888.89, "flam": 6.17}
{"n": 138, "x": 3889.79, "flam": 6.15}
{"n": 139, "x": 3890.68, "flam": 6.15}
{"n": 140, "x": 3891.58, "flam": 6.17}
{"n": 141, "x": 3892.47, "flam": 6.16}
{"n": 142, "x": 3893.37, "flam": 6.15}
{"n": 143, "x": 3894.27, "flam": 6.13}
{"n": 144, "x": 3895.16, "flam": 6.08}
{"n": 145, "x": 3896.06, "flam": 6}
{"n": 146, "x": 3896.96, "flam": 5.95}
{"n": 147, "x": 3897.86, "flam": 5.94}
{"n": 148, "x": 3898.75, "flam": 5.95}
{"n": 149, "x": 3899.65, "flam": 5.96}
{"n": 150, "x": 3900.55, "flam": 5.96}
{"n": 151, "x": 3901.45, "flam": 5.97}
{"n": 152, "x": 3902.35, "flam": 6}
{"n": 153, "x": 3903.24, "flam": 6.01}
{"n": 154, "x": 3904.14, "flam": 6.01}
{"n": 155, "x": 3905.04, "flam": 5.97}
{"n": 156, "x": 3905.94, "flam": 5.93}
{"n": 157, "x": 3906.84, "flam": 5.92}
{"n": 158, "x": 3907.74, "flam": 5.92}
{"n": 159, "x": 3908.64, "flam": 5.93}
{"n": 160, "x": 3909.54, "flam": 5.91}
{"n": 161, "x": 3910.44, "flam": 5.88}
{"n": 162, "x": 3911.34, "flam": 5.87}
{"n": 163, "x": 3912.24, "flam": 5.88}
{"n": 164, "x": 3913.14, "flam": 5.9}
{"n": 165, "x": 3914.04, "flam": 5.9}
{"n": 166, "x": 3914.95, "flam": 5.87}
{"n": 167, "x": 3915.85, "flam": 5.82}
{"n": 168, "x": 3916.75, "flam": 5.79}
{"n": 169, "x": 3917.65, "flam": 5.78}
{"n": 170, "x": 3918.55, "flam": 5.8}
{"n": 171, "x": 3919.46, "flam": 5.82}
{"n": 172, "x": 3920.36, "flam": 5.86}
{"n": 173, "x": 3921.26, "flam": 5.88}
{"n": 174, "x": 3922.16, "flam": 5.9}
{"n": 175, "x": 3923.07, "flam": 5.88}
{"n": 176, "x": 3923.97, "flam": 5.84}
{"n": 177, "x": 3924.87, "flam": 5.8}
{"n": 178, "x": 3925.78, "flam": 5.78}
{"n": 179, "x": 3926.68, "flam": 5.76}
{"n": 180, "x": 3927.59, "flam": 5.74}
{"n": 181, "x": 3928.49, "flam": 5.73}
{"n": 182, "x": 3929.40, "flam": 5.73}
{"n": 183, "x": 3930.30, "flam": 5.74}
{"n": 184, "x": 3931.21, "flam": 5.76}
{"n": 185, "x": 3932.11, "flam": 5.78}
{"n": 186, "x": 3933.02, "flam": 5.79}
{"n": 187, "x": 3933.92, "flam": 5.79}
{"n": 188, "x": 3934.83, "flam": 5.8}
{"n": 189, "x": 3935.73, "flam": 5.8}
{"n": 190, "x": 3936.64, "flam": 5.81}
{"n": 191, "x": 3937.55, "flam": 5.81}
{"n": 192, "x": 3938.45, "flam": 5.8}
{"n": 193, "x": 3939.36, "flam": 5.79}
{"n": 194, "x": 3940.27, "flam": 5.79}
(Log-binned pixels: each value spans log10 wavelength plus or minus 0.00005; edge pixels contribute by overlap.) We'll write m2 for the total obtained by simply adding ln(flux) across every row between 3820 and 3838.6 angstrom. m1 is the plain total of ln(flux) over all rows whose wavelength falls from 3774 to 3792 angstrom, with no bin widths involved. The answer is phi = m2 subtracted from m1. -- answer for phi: 0.6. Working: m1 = 39.2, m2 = 38.60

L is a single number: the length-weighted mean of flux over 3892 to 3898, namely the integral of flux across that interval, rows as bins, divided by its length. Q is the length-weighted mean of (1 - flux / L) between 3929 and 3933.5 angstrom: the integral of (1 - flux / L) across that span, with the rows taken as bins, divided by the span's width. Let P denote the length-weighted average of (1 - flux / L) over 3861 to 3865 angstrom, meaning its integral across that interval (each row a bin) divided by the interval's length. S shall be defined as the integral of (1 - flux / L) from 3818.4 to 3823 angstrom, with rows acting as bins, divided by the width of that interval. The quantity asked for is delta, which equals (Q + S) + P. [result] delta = -0.09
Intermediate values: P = -0.109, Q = 0.05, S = -0.03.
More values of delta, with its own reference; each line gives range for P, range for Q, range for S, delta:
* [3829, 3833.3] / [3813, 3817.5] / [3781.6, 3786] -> -0.14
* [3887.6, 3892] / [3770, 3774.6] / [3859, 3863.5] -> -0.21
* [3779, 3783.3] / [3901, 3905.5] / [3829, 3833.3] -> -0.10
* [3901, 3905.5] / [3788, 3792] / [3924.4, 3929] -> 0.00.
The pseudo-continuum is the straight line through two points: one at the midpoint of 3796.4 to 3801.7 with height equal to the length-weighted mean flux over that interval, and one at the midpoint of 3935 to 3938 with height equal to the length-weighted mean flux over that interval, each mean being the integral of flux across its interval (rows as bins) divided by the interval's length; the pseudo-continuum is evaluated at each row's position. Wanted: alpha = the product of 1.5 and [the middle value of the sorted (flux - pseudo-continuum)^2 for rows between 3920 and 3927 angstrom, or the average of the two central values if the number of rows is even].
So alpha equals 0.0011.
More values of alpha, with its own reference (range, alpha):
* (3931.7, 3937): 0.0010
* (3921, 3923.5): 0.0003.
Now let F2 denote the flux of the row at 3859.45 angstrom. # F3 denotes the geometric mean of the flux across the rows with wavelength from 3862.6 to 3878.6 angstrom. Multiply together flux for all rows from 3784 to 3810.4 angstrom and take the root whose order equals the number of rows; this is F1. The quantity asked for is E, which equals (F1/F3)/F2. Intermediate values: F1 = 6.33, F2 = 6.64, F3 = 6.6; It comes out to 0.145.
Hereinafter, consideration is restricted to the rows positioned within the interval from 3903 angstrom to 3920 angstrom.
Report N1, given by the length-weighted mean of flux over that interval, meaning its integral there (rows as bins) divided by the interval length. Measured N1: 5.9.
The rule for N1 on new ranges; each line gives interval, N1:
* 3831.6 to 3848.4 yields 6.4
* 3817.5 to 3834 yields 6.3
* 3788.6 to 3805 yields 6.4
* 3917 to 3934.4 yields 5.8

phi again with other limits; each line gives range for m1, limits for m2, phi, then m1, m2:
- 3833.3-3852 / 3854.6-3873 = -0.7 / 39.0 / 39.71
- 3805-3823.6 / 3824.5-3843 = -0.1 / 38.6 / 38.70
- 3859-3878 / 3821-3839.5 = 1.0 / 39.7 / 38.63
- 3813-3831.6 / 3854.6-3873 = -1.0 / 38.7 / 39.71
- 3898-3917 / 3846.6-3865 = -2.3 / 37.3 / 39.62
